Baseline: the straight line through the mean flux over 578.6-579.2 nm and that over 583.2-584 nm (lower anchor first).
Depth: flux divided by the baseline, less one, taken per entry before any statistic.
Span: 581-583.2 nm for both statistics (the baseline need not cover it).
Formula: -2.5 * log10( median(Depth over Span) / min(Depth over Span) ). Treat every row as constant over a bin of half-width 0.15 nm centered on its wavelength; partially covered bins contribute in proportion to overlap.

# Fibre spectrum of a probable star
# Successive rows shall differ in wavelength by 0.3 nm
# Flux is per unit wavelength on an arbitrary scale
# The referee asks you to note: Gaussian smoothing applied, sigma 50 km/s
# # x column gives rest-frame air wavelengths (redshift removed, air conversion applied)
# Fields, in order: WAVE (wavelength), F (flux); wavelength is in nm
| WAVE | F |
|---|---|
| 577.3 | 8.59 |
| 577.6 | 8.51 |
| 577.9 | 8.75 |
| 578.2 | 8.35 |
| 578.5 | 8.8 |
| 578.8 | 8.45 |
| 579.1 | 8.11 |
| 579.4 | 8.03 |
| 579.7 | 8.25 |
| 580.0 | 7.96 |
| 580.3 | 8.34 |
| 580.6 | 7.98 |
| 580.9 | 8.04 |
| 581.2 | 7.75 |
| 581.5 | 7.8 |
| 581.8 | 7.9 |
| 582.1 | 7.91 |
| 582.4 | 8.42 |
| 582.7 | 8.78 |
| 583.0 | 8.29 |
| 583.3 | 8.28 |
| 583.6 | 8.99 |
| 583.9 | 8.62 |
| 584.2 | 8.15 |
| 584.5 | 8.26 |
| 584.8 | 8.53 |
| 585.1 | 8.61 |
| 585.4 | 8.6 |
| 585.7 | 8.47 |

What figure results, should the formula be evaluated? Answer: 0.2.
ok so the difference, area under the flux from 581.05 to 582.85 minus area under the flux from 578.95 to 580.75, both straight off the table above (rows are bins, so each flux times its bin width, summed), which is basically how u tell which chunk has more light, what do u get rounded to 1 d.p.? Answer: 0.0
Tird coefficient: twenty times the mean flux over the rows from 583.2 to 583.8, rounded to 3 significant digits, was 173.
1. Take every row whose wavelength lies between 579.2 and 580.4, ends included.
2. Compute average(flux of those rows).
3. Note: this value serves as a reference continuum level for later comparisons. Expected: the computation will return 8.14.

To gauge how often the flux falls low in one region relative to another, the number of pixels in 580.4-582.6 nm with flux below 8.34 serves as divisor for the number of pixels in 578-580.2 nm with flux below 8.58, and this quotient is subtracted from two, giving 1.0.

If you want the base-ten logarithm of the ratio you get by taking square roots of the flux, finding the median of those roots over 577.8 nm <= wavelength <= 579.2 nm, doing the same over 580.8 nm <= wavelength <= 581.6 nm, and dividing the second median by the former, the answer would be -0.017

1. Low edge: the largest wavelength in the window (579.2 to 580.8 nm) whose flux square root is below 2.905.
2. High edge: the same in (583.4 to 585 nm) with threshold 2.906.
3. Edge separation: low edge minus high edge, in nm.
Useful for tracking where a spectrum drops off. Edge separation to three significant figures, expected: -3.90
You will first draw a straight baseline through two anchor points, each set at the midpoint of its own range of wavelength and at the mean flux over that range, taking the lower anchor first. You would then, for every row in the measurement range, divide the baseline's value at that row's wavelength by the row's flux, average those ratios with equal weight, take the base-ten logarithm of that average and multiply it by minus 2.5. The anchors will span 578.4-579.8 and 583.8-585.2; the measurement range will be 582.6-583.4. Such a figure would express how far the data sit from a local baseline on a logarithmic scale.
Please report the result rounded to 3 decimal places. 0.005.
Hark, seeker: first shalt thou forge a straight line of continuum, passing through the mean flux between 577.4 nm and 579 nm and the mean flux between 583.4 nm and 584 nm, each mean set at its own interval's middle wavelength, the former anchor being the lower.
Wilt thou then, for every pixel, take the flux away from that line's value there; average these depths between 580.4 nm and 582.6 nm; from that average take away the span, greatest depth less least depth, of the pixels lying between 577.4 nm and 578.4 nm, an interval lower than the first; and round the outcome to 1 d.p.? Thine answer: 0.3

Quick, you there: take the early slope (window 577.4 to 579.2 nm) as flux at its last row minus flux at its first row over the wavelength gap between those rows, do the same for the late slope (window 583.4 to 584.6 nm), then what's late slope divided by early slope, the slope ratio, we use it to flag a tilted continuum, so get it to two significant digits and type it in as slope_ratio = 3.0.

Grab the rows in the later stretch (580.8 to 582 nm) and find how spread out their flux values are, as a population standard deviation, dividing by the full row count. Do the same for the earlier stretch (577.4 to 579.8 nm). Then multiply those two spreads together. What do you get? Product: 0.029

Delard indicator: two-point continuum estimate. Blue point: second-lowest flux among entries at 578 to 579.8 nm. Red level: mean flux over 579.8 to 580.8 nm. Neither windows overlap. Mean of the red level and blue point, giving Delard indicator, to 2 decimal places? 8.10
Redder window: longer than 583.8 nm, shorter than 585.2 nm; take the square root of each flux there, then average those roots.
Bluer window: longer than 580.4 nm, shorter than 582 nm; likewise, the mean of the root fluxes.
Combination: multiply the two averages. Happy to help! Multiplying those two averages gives 8.16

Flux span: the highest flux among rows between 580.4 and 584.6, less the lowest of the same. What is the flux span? 1.24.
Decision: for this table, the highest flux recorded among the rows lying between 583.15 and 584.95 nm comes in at 8.99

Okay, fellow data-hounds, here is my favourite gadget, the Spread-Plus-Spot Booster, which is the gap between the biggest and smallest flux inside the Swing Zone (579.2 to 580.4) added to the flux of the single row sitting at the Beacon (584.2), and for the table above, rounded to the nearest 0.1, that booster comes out 8.5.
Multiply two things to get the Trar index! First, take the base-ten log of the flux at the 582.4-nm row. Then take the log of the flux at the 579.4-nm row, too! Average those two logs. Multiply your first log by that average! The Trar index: 0.847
